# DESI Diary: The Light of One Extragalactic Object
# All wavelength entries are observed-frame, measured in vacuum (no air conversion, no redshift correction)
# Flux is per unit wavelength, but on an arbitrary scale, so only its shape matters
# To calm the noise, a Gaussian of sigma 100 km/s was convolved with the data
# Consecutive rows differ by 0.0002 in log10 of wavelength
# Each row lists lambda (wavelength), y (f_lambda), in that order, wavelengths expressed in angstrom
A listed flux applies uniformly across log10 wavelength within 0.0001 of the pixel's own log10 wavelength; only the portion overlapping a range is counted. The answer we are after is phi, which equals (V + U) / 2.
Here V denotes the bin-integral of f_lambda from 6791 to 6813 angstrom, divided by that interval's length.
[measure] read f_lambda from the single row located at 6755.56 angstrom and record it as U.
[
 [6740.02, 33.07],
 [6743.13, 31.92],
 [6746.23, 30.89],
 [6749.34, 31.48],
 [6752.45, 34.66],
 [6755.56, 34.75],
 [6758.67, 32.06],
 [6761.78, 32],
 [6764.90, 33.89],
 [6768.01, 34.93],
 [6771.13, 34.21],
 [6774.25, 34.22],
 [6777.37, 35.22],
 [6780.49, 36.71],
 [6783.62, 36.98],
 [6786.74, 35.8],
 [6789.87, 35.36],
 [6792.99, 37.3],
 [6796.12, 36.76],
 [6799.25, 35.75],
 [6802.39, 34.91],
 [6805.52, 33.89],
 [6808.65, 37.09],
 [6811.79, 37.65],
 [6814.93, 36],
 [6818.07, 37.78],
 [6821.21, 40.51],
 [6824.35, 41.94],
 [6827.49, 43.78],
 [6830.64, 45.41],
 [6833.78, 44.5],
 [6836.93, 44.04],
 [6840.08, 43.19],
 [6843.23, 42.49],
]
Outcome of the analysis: 35.5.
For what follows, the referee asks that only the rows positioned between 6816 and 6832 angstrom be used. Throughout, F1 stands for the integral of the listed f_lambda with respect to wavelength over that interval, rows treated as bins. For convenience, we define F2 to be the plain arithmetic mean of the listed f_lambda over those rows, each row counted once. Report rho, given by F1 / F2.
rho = 15.9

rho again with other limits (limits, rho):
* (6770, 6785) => 15.0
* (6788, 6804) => 16.0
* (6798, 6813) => 15.0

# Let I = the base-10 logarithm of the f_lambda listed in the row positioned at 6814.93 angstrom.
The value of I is 1.56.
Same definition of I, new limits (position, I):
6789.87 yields 1.55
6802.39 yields 1.54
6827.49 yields 1.64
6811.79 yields 1.58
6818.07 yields 1.58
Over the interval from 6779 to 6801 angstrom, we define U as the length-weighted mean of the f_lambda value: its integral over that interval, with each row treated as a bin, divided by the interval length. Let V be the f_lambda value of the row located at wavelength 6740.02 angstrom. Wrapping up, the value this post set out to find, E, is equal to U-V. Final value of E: 3.3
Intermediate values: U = 36.4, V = 33.07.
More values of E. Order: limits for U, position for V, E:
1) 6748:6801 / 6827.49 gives -8.9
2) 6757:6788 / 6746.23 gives 3.7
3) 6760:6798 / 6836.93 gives -8.8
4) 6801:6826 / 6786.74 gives 1.7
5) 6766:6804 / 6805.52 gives 1.8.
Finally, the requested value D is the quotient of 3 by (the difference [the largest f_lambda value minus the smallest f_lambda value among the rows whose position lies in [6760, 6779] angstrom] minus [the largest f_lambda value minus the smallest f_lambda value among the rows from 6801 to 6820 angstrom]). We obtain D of -4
